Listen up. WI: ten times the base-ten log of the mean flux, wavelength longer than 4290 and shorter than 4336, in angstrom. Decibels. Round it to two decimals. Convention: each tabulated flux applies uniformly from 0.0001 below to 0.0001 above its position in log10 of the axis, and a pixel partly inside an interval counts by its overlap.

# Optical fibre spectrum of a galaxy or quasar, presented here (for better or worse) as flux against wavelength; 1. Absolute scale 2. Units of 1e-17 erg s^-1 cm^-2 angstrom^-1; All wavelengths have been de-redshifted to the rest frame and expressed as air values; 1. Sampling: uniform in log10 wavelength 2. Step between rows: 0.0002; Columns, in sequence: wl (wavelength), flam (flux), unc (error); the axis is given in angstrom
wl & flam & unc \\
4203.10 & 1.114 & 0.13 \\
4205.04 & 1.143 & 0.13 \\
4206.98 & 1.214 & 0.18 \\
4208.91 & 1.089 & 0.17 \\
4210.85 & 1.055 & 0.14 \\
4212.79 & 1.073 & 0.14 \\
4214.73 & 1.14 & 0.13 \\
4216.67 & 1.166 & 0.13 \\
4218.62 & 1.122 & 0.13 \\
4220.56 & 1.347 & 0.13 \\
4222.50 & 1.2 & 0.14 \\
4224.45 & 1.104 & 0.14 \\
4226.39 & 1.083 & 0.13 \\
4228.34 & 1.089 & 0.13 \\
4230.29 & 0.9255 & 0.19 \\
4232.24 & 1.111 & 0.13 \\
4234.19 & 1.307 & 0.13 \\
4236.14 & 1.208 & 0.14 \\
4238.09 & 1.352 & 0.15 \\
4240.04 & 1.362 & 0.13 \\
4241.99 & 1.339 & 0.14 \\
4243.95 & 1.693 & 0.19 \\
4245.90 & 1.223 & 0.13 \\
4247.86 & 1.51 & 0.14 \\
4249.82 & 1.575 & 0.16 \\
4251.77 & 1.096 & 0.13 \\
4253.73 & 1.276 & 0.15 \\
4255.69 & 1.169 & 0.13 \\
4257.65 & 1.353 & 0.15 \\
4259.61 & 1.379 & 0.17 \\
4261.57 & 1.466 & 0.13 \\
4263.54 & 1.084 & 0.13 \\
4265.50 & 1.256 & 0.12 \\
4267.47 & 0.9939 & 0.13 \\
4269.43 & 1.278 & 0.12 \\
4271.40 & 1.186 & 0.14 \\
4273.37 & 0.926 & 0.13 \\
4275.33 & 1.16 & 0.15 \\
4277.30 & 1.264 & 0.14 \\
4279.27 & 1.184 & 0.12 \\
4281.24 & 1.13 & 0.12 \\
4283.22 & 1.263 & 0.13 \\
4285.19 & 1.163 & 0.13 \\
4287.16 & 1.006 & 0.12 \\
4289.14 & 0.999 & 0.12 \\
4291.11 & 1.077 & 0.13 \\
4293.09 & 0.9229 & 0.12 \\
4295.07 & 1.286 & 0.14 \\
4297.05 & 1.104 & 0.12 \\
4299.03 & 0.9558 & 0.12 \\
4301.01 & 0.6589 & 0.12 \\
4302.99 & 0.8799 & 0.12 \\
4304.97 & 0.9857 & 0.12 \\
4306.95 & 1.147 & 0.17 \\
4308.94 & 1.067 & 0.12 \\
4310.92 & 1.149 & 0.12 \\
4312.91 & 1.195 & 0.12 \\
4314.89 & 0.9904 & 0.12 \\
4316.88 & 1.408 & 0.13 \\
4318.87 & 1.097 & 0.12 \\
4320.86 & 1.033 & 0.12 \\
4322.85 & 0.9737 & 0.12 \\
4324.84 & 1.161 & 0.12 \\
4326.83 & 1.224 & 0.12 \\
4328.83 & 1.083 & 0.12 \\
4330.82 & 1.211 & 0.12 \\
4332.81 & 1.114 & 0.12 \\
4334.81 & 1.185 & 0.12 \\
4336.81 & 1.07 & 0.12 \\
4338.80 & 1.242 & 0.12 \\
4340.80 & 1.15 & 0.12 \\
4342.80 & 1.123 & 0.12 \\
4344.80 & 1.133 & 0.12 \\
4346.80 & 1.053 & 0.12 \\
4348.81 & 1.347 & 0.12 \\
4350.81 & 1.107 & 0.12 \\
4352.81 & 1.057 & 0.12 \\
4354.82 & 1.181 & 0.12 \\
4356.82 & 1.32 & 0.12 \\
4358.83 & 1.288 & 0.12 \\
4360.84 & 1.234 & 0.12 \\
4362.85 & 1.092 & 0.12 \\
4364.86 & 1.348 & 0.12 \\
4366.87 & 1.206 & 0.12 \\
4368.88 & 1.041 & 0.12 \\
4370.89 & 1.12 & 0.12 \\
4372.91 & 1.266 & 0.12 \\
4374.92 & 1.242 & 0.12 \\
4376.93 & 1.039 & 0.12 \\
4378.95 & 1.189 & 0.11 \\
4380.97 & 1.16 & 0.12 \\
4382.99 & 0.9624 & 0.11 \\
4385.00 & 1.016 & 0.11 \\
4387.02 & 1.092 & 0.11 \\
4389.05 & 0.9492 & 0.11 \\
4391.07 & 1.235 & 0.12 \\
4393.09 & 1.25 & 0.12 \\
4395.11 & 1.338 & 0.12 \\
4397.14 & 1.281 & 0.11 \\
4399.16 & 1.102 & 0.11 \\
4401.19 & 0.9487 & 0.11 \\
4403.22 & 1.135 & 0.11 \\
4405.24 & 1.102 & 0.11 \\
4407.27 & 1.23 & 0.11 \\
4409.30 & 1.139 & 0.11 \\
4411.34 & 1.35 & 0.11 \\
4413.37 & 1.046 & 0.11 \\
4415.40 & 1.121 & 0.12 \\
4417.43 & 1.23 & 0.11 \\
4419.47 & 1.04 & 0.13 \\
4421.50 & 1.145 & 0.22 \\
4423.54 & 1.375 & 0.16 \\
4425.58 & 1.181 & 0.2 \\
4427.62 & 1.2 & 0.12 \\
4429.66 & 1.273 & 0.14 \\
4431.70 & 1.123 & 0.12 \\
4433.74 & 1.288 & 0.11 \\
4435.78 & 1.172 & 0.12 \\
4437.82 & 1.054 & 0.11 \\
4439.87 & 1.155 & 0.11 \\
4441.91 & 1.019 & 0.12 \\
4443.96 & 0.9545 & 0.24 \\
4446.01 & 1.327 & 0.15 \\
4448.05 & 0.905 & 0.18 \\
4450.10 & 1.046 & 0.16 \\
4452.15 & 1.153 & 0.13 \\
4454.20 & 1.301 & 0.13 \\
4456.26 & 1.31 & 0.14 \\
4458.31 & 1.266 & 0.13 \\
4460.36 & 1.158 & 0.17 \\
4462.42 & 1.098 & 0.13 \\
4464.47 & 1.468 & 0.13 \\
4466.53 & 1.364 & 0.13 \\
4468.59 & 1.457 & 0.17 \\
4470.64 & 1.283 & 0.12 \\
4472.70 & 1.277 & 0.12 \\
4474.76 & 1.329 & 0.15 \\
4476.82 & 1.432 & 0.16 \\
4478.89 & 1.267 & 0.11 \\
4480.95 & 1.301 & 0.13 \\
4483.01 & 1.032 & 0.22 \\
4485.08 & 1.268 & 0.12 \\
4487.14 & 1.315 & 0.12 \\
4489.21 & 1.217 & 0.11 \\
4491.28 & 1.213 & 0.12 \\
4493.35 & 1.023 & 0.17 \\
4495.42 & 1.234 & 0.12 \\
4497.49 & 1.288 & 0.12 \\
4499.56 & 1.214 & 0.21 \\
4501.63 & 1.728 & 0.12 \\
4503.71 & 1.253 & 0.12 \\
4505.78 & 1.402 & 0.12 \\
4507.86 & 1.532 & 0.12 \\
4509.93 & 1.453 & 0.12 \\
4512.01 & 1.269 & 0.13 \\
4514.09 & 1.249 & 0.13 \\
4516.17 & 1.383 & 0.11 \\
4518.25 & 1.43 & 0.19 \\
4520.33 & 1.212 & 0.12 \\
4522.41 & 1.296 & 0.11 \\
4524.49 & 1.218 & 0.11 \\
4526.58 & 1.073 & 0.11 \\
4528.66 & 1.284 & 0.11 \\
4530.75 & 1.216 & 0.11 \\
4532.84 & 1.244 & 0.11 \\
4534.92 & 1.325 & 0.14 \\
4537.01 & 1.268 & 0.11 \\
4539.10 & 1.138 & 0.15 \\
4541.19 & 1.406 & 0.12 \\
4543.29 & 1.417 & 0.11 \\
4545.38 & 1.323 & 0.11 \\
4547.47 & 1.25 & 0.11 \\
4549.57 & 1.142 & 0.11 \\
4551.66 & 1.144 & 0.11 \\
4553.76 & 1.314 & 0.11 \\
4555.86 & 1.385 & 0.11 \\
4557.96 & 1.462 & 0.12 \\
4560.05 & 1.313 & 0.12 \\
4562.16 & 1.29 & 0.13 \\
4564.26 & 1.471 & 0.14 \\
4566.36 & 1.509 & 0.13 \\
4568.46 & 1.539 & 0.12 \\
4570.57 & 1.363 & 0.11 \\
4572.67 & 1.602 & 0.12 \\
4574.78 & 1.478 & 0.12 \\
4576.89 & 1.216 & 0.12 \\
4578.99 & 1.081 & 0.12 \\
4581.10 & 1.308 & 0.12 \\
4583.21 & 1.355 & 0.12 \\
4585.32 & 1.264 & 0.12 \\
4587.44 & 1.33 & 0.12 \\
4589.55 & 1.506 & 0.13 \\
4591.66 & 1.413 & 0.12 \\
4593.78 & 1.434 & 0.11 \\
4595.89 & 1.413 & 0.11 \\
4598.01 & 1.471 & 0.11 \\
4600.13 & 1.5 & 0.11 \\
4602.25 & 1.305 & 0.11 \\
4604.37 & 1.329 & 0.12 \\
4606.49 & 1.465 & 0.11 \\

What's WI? 0.35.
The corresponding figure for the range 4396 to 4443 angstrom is 0.65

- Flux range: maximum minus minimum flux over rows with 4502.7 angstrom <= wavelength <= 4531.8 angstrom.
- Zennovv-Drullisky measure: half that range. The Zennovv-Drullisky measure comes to 0.23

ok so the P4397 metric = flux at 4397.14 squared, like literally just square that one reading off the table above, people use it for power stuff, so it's 1.64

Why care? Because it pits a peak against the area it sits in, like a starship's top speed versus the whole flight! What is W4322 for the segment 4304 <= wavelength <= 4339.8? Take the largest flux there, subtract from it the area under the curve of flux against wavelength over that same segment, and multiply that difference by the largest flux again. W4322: -55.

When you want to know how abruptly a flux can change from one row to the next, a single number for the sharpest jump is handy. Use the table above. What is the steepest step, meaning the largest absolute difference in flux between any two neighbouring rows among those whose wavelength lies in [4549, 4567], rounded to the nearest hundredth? 0.18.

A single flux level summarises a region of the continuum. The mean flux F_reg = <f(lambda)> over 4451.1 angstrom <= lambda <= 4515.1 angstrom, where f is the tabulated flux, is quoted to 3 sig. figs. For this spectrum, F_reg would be 1.30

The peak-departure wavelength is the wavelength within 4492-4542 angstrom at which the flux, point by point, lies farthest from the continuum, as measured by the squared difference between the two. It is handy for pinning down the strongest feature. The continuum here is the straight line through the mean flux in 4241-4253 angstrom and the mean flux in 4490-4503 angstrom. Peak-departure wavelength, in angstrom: 4501.63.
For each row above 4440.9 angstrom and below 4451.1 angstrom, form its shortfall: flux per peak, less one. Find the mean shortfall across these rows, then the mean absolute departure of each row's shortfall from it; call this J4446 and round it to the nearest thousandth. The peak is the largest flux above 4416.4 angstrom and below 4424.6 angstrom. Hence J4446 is 0.080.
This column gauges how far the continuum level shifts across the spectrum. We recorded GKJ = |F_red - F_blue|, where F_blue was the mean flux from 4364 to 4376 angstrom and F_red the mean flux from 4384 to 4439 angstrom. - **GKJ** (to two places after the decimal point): 0.04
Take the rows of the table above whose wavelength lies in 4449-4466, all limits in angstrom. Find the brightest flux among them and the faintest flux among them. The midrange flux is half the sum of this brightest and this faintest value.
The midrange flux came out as 1.257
